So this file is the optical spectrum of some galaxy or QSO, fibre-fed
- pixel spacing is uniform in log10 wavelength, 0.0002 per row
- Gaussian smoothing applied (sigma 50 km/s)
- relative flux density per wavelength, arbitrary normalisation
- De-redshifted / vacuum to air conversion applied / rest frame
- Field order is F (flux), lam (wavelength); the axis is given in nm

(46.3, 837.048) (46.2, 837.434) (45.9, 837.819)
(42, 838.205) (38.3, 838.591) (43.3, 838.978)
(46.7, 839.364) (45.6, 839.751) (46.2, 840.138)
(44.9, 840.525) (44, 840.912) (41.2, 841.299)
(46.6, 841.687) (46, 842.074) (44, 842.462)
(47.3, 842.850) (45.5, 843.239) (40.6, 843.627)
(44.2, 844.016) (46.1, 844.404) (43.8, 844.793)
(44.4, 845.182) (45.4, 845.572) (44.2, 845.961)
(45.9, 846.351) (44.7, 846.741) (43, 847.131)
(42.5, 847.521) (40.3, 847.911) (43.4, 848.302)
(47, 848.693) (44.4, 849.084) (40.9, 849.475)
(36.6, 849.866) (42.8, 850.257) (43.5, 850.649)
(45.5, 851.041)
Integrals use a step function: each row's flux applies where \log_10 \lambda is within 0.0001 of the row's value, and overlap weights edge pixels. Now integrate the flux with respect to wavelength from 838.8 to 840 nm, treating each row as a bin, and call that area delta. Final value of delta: 54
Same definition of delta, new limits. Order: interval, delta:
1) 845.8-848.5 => 117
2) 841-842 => 44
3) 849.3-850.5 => 48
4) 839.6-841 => 63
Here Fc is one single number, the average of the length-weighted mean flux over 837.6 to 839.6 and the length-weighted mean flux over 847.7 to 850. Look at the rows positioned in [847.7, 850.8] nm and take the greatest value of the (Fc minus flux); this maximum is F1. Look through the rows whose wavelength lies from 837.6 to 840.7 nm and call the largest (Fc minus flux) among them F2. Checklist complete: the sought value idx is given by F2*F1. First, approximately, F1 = 6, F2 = 4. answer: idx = 28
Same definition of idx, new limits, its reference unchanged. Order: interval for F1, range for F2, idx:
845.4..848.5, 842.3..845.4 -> 5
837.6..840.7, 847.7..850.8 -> 28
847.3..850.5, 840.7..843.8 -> 14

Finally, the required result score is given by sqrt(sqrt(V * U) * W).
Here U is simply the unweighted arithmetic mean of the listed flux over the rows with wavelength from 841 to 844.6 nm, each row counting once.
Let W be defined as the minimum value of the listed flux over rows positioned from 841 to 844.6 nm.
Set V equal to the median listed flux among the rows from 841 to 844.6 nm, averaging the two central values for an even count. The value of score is 42.8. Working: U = 44.6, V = 45.5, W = 40.6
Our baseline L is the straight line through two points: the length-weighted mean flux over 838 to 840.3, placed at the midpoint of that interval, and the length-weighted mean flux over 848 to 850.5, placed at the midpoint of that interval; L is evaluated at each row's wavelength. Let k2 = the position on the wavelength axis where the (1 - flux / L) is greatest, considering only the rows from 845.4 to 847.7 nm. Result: 847.521 nm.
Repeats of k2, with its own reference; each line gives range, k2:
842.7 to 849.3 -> 843.627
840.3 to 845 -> 843.627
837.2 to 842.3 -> 838.591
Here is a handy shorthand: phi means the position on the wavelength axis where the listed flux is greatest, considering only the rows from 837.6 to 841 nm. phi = 839.364 nm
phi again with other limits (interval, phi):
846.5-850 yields 848.693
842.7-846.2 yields 842.850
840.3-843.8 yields 842.850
